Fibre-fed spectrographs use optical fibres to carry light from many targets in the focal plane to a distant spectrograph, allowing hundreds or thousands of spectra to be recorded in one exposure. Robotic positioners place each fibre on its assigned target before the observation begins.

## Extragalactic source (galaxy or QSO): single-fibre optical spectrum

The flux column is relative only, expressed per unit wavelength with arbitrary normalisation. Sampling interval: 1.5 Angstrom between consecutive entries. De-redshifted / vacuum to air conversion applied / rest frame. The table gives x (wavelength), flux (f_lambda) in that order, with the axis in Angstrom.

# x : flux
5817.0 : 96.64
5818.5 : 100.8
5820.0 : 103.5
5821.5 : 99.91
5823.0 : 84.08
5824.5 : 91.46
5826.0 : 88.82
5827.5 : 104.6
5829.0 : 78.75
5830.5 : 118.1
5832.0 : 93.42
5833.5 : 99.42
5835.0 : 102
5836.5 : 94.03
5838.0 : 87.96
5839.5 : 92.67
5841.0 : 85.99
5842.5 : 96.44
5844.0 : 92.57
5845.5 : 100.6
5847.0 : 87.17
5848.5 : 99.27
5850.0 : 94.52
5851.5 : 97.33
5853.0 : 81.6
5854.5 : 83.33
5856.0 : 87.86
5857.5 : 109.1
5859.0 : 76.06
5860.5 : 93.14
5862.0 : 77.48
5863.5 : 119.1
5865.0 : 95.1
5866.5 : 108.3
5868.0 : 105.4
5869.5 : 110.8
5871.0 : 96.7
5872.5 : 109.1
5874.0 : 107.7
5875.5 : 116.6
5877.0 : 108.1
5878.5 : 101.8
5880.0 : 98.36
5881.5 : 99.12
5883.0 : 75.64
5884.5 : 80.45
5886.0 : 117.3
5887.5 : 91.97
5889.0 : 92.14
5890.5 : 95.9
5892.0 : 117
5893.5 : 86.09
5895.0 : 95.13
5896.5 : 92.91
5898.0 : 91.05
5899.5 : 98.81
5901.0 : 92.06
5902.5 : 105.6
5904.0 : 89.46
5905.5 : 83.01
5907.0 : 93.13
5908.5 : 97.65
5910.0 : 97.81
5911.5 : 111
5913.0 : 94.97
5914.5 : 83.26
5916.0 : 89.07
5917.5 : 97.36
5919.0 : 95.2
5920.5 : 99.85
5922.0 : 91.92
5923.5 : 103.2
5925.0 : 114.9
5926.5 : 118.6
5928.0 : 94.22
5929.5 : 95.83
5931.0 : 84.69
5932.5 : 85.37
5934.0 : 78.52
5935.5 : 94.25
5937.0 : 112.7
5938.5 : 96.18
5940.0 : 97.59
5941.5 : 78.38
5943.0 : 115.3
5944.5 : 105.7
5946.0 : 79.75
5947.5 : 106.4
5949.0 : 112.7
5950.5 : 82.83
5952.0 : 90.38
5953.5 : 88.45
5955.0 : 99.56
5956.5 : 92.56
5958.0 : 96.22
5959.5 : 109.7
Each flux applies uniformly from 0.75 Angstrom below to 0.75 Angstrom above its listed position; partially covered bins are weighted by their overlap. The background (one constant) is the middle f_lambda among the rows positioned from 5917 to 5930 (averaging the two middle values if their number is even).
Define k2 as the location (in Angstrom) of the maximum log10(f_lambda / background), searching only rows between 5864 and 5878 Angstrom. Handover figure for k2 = 5875.5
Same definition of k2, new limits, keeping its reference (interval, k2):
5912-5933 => 5926.5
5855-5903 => 5863.5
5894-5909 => 5902.5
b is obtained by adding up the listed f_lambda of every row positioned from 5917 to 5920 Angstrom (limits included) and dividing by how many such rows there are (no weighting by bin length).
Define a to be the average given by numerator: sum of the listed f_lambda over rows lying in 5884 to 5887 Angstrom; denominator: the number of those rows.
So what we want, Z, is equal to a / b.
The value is 1.03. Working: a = 99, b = 96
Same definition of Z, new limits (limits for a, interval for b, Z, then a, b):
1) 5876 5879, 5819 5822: 1.03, 105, 102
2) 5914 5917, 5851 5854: 0.96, 86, 89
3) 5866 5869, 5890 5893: 1.00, 107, 106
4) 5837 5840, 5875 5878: 0.80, 90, 112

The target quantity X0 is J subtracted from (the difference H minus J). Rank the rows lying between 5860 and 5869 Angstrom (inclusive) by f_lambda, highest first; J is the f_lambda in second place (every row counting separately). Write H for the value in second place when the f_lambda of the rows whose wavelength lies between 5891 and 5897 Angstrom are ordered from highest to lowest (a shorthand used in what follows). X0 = -121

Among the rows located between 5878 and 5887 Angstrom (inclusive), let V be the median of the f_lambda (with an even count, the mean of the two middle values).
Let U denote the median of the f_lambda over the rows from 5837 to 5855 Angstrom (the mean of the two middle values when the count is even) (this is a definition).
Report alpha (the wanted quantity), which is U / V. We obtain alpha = 0.94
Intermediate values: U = 92.6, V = 99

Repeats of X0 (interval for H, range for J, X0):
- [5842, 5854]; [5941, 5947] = -112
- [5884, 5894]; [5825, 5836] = -92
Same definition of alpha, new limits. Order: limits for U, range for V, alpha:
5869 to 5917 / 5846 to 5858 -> 1.06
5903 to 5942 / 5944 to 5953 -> 0.97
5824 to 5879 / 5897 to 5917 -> 1.04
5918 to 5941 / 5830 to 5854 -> 1.02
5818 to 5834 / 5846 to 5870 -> 1.05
